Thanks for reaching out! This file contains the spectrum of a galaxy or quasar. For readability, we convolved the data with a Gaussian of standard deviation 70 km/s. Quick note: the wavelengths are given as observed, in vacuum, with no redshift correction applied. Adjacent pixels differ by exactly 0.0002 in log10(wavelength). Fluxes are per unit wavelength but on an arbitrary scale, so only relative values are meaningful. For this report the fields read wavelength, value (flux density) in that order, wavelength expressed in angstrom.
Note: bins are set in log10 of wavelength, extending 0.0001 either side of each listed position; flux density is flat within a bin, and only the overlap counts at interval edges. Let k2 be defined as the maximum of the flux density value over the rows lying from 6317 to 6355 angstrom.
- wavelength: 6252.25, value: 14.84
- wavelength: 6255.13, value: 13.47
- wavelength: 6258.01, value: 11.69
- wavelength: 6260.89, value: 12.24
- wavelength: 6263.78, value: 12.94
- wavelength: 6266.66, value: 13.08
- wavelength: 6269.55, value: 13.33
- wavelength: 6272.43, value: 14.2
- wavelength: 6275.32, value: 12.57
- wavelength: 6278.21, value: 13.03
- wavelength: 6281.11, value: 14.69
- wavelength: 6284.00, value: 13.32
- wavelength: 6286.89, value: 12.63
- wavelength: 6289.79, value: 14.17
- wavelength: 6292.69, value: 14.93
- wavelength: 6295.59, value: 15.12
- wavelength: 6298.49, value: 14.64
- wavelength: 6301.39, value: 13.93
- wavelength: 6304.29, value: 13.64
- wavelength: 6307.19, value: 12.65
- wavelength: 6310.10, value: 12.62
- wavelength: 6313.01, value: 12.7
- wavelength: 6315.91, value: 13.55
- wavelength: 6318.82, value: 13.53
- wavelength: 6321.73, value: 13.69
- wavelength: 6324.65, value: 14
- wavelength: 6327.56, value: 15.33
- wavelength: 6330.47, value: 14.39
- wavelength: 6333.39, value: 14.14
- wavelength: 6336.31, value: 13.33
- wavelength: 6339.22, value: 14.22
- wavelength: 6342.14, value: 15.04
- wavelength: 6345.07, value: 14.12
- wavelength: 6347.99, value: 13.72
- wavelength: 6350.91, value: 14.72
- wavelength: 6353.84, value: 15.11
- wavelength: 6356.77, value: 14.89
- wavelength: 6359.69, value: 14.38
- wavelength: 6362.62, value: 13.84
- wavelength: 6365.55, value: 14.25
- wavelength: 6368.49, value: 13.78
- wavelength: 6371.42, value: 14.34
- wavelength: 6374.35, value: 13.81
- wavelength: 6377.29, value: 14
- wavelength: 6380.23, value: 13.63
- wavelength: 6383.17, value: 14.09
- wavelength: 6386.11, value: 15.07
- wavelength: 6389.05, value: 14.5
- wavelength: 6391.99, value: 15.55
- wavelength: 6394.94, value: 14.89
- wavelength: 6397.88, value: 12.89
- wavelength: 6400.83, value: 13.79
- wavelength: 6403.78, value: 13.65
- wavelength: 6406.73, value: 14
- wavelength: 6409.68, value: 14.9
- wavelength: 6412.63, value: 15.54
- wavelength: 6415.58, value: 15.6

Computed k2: 15.33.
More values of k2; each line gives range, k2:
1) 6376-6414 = 15.55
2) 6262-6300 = 15.12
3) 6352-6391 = 15.11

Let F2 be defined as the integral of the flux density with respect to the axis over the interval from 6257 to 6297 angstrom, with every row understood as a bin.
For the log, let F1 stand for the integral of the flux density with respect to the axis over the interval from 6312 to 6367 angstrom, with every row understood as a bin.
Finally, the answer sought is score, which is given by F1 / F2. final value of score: 1.4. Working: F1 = 779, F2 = 538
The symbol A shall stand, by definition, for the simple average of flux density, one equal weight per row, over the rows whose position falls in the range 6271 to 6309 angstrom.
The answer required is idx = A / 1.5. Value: 9.21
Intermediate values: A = 13.8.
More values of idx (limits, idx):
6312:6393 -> 9.47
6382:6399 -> 9.67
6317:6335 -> 9.45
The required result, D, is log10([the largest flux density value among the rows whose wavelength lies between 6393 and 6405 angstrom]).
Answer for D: 1.17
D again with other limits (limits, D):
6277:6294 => 1.17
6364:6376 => 1.16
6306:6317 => 1.13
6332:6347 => 1.18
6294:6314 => 1.18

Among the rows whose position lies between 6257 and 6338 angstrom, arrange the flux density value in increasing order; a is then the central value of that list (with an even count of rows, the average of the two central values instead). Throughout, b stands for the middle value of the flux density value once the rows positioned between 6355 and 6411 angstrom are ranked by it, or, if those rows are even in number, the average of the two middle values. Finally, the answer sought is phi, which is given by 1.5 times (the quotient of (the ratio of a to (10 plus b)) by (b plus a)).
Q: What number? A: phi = 0.0305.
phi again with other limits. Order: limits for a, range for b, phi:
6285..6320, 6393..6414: 0.0308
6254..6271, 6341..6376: 0.0294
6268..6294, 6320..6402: 0.0301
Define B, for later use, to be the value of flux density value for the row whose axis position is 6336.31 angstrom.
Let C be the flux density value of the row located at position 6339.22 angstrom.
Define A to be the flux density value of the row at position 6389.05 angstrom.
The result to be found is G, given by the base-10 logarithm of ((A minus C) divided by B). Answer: -1.7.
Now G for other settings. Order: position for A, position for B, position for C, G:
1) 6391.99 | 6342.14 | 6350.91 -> -1.3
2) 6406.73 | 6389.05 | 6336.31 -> -1.3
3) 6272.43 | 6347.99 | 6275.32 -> -0.9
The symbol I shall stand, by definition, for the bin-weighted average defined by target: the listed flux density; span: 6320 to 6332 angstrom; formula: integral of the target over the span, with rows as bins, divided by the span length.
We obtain 14.3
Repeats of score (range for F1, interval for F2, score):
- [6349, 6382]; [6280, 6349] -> 0.5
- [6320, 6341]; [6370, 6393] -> 0.9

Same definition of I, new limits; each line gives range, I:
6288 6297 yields 14.6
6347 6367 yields 14.4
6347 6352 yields 14.2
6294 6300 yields 14.9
